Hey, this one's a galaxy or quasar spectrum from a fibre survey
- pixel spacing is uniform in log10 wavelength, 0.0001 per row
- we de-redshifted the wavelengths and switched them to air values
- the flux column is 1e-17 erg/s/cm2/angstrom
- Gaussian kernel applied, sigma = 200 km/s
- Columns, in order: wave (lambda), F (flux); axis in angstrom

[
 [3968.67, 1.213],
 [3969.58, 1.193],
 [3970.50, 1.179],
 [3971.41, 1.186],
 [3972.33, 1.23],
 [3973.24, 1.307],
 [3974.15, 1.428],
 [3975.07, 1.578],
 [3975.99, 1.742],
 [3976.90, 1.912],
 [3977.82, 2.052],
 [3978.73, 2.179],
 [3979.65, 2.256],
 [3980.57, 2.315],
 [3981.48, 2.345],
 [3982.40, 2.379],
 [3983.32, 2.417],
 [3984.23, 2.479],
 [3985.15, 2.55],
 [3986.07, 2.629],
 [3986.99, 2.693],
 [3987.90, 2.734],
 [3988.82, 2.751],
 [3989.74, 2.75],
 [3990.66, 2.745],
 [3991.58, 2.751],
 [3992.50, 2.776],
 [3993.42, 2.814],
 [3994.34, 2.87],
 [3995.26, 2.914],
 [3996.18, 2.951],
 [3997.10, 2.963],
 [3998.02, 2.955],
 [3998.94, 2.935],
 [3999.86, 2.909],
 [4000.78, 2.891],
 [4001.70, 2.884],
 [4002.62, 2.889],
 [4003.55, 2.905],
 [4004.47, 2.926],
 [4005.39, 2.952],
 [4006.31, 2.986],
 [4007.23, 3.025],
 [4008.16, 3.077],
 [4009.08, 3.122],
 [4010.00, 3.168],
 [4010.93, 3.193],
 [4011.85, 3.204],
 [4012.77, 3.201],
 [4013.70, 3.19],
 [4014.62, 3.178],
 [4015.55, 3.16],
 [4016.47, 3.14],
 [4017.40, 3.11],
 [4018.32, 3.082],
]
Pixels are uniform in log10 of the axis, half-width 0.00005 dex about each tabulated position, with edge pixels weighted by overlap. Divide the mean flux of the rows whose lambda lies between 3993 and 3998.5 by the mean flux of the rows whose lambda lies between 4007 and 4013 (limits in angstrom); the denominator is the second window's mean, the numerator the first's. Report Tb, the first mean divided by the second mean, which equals 0.93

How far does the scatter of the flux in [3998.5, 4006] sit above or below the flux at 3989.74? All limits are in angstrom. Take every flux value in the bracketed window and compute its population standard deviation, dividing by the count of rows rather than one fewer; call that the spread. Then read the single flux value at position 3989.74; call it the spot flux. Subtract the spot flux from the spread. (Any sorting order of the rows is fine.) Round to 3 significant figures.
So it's -2.73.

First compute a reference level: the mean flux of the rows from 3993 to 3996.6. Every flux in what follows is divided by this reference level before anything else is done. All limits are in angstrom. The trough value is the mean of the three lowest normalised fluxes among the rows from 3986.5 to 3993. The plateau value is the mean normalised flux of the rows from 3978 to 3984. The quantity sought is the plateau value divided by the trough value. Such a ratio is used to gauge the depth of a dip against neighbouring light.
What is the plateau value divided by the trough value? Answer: 0.85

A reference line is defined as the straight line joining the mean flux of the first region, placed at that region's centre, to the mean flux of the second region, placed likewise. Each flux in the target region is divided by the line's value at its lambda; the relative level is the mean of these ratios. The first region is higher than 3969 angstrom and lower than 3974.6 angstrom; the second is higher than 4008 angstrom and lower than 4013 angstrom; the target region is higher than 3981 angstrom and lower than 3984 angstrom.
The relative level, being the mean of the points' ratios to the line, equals 1.34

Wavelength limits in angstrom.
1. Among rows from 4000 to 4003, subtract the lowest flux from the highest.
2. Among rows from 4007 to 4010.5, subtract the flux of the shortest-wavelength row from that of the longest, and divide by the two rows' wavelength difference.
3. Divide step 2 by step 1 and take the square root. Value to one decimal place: 2.7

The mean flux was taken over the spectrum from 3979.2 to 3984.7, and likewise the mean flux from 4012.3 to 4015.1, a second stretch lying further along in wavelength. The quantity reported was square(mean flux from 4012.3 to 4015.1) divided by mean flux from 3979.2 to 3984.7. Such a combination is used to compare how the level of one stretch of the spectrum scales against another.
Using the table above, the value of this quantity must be 4.3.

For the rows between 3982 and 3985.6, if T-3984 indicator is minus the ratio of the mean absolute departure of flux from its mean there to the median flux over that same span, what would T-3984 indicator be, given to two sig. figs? -0.024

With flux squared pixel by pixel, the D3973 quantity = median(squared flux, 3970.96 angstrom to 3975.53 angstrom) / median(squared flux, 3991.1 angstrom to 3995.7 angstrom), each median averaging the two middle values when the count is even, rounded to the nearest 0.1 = 0.2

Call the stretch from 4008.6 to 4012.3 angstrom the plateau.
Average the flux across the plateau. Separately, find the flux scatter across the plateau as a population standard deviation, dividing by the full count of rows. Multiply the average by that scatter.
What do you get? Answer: 0.10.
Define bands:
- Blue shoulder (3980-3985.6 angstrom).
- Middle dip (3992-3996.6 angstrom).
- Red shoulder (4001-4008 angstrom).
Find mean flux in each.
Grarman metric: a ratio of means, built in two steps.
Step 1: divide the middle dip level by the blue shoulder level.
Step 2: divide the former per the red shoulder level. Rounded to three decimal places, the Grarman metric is 0.404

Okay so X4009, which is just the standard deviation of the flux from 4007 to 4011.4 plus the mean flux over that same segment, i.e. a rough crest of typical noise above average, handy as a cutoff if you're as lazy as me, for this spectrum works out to 3.18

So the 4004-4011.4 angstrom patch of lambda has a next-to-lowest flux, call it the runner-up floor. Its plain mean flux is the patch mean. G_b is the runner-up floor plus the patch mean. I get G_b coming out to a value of 6.0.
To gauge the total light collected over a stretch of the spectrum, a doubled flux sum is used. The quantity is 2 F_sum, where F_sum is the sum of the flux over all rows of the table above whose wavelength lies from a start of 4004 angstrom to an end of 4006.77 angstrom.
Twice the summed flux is 17.7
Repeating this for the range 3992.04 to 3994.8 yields 16.9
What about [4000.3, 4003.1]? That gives 17.3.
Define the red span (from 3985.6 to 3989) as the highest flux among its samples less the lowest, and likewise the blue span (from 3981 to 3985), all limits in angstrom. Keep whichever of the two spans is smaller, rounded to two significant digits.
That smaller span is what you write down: 0.12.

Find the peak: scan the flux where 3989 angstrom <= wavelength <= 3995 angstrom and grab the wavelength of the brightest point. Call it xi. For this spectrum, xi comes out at 3994.34 angstrom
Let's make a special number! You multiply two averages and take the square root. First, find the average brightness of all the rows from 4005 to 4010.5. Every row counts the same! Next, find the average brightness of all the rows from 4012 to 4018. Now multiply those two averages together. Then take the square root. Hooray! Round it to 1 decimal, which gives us 3.1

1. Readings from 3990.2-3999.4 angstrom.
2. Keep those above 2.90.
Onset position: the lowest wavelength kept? 3995.26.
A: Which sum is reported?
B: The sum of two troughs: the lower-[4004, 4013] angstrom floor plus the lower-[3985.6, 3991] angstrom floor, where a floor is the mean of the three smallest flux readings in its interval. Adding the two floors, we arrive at 5.6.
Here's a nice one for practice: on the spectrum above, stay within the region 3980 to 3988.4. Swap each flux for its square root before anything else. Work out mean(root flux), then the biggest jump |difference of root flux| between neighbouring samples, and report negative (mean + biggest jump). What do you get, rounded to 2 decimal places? -1.61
